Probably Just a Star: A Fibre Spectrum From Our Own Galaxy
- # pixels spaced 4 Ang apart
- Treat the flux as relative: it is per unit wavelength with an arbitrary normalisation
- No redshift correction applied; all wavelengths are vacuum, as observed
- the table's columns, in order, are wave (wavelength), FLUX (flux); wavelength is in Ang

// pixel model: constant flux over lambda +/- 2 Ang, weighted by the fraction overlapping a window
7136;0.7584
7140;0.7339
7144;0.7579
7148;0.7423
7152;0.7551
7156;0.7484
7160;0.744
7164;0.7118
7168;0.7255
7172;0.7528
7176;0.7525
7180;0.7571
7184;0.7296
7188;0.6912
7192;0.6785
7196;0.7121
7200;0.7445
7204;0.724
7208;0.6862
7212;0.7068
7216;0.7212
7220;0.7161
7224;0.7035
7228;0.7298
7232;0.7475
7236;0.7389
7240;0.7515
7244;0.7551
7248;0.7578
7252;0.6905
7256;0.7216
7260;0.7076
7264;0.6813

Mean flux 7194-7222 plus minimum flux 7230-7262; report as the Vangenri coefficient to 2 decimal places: 1.41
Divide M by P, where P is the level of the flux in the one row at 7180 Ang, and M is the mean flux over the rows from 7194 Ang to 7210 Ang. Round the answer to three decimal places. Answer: 0.947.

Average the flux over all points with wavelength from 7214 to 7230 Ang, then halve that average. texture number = 0.359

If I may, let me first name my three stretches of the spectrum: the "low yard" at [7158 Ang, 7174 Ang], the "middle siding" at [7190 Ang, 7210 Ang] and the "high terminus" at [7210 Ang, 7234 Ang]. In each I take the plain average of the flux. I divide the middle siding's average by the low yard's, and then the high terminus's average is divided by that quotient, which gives 0.75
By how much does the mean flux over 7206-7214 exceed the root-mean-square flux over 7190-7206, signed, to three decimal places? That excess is -0.019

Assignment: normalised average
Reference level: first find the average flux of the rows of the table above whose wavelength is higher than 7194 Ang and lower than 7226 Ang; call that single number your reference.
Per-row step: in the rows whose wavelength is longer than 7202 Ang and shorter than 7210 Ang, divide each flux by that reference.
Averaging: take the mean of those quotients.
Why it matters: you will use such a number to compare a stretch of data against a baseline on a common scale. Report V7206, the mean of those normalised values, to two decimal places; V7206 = 0.99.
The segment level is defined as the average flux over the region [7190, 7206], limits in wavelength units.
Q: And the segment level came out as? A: 0.71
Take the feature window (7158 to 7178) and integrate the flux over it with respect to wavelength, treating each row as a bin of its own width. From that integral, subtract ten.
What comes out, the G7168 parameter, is 4.7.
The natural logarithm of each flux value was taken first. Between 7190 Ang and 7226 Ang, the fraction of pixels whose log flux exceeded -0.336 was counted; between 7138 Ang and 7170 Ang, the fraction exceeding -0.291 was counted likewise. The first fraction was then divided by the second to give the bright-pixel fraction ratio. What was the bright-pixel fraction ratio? 1.2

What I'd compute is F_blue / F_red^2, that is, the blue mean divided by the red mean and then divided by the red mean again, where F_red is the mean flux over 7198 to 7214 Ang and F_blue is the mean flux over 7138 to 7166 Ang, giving 1.45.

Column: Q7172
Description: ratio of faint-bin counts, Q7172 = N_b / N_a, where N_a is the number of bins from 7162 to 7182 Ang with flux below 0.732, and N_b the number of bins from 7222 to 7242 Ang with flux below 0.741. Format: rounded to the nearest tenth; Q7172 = 1.5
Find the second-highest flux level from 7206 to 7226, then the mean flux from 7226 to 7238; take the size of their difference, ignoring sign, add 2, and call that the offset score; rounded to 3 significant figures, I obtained 2.02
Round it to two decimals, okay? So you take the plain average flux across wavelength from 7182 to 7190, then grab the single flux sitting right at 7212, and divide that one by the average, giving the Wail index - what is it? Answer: 0.99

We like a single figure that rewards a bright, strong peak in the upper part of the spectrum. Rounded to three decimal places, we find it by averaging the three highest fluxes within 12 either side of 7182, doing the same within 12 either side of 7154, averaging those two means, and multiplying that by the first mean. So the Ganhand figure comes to 0.569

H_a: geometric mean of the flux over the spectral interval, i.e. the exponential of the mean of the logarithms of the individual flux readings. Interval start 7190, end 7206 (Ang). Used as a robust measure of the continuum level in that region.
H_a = 0.714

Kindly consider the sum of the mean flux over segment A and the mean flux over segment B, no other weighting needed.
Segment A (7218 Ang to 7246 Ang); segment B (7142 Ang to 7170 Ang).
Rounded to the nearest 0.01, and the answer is 1.48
